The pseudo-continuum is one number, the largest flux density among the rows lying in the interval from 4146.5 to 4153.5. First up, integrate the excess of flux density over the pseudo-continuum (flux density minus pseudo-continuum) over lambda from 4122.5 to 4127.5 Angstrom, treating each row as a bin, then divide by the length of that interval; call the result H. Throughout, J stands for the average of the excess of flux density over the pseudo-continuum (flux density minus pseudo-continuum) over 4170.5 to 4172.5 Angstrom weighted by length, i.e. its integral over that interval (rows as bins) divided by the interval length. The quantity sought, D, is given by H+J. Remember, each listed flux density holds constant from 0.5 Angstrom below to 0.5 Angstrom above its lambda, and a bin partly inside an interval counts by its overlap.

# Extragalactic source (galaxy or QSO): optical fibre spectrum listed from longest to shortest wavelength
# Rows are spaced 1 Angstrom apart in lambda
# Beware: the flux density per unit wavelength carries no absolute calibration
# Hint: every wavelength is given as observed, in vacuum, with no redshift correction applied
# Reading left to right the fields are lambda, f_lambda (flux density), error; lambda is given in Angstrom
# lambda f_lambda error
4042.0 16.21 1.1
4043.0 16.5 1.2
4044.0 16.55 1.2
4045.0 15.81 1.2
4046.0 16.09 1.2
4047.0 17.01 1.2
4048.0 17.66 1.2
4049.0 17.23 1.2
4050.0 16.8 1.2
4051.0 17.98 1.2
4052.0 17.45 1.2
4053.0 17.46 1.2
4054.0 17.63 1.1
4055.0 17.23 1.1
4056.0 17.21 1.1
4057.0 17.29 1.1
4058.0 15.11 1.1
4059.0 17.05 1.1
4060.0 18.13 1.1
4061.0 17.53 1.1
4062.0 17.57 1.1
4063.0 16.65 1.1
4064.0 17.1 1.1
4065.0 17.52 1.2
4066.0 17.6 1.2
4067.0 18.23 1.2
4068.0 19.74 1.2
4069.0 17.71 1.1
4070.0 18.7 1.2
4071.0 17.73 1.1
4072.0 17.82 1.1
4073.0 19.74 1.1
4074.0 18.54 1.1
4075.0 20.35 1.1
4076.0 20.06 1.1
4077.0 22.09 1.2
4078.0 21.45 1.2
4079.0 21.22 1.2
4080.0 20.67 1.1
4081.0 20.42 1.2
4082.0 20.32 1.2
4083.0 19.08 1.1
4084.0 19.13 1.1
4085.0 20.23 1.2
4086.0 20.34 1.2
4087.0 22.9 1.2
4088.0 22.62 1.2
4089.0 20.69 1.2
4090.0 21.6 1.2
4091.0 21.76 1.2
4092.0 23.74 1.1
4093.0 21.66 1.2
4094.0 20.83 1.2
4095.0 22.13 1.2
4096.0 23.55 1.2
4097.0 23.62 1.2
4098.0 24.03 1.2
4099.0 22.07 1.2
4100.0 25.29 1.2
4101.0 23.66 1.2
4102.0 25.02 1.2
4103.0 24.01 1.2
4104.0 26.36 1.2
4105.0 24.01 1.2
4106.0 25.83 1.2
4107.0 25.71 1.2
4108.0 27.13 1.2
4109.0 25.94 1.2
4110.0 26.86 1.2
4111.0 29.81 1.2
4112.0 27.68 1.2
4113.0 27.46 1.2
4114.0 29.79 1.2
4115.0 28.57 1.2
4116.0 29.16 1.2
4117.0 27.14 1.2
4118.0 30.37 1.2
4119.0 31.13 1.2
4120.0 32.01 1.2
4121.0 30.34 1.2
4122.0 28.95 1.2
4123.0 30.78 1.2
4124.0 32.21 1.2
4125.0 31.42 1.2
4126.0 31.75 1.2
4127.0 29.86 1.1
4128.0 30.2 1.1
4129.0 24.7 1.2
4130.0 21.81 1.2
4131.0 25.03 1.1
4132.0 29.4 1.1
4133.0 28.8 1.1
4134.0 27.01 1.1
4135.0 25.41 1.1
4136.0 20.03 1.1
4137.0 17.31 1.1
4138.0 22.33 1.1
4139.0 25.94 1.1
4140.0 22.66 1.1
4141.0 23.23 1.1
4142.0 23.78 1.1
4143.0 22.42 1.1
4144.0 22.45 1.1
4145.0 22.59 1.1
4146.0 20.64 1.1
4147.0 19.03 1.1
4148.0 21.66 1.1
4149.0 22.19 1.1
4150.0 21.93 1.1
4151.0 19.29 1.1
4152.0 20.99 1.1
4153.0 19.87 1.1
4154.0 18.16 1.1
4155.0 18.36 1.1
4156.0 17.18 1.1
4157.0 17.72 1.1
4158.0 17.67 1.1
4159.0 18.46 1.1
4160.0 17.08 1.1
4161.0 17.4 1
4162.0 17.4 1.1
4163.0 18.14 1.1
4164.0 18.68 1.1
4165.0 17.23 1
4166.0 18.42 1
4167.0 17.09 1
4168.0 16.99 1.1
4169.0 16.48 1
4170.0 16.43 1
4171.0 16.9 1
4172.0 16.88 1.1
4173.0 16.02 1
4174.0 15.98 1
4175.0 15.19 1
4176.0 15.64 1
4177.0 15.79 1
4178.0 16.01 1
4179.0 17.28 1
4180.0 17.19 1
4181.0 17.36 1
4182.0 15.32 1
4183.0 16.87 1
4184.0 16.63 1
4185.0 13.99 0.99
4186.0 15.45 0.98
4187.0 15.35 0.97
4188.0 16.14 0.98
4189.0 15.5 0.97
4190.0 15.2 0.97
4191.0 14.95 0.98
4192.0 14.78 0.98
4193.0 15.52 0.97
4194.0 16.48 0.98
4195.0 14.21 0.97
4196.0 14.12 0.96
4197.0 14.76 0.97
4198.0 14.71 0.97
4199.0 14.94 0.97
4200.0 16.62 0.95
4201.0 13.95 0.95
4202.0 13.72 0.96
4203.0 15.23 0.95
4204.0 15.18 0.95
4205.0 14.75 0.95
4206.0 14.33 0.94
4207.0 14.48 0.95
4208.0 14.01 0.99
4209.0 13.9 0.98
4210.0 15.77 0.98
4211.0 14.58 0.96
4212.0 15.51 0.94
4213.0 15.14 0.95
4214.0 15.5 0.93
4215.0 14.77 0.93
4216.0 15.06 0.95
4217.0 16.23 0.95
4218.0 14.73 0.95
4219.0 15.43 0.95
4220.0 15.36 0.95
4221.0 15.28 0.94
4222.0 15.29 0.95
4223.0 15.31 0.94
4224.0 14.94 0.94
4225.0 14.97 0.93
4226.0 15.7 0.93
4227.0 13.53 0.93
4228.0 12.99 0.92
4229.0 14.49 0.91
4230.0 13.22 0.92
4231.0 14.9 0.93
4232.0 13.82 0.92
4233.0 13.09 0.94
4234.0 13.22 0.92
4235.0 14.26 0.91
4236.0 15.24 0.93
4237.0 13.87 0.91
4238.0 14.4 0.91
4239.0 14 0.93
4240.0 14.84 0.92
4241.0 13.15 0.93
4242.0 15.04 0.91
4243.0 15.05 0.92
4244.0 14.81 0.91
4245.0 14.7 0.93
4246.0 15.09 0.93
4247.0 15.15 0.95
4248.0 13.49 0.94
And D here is 3.7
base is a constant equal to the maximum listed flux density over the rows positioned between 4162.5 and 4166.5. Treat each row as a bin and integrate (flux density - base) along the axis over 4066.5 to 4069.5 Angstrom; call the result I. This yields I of 0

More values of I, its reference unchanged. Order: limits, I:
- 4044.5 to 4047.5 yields -7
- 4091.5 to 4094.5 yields 10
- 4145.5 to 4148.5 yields 5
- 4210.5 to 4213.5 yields -11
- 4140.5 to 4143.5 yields 13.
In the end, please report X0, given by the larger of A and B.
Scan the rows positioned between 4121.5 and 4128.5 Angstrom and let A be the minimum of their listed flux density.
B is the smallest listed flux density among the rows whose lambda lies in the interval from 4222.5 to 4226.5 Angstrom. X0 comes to 29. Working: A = 28.95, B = 14.94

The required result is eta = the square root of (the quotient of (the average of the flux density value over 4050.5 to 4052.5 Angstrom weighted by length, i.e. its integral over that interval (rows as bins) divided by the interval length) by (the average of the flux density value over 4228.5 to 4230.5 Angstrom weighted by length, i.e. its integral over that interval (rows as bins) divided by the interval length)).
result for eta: 1.13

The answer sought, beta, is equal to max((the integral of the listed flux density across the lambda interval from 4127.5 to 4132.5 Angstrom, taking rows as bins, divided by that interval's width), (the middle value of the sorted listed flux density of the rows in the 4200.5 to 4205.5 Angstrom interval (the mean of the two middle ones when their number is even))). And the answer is 26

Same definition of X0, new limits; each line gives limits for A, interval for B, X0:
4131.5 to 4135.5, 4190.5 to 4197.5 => 25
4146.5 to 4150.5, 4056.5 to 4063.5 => 19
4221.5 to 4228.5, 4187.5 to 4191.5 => 15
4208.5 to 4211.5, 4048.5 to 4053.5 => 17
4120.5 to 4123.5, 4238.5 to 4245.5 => 29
